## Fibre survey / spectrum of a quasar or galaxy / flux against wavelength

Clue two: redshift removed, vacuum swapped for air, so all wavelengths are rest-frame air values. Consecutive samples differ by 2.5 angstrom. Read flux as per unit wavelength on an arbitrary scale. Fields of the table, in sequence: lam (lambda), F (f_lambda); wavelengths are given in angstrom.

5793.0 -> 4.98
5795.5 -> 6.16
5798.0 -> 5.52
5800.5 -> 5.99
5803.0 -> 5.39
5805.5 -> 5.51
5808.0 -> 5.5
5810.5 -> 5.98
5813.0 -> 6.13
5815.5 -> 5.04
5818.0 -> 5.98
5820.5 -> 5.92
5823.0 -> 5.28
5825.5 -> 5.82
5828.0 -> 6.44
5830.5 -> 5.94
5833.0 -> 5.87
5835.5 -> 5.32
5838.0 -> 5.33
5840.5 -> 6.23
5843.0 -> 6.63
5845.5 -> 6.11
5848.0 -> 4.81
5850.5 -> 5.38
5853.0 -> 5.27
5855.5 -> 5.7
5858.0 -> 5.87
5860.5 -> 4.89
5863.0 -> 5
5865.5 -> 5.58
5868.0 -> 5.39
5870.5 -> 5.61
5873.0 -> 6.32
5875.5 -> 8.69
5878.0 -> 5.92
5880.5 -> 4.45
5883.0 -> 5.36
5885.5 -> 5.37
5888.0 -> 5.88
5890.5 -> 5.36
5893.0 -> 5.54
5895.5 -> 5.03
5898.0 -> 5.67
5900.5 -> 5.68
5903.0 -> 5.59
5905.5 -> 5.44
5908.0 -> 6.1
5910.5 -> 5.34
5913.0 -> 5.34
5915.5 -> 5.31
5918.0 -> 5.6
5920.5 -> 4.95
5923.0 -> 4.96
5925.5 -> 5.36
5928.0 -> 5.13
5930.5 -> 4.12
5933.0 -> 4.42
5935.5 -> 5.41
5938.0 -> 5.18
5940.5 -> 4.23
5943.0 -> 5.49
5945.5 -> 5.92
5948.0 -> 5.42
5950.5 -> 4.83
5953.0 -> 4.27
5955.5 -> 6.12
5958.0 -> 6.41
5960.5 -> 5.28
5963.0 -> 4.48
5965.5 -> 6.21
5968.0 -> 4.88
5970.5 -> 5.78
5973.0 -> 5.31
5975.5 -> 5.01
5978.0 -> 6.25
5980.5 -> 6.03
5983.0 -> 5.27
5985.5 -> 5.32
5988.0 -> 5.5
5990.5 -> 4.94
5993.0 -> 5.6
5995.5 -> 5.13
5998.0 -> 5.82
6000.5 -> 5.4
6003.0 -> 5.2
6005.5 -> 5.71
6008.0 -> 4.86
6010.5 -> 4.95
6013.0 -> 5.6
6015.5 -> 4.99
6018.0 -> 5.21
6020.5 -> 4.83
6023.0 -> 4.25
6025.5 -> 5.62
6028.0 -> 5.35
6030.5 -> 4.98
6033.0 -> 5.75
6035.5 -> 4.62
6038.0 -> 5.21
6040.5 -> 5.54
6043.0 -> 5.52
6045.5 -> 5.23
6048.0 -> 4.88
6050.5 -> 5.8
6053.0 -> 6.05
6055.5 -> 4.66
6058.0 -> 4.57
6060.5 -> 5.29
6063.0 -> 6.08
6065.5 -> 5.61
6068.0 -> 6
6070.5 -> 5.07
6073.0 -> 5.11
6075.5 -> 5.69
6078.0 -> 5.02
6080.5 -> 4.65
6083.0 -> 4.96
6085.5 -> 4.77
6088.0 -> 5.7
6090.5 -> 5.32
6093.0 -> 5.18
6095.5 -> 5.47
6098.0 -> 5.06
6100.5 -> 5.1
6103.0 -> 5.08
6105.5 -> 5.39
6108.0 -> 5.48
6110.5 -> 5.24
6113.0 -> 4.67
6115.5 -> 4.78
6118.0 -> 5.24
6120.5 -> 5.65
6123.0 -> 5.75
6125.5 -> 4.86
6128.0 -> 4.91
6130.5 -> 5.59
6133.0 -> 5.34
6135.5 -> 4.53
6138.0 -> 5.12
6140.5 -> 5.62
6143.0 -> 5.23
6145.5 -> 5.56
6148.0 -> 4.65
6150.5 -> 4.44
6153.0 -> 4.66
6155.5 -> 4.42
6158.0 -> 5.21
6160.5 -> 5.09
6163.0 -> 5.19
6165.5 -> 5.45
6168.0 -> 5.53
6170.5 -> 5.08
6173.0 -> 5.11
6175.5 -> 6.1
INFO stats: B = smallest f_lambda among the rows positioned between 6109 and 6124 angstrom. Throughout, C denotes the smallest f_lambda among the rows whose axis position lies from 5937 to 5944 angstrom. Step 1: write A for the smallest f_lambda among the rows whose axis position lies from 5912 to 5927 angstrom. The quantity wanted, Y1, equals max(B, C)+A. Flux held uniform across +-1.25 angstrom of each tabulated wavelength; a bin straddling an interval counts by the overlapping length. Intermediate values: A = 4.95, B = 4.67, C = 4.23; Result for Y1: 9.6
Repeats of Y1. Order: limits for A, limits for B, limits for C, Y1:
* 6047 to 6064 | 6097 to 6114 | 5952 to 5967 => 9.2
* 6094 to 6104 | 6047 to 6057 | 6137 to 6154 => 9.7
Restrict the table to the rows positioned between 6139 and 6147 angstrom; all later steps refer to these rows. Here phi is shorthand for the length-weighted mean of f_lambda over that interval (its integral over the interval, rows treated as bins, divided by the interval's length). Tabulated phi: 5.43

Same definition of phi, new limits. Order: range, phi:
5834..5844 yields 5.86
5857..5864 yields 5.24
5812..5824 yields 5.67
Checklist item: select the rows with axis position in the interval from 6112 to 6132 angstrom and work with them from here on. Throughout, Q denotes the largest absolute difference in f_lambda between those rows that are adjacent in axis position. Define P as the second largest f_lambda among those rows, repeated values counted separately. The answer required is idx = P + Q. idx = 6.5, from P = 5.65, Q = 0.89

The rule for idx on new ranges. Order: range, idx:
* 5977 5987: 6.8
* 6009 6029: 7.0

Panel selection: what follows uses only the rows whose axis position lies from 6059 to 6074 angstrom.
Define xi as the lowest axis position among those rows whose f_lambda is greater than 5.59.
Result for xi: 6063.0 angstrom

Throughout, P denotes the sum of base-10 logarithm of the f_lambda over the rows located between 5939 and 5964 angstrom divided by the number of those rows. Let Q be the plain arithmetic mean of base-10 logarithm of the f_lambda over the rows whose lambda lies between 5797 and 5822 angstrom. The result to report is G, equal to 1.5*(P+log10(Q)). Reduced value 0.890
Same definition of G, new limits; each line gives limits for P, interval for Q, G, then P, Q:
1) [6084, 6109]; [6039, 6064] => 0.873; 0.720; 0.73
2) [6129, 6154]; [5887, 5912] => 0.864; 0.704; 0.74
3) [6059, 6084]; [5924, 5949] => 0.859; 0.727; 0.70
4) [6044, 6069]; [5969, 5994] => 0.900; 0.731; 0.74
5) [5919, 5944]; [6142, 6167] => 0.800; 0.690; 0.70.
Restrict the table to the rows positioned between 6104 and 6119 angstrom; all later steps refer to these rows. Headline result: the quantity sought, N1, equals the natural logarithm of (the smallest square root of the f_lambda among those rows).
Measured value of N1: 0.771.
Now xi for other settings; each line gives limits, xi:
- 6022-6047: 6025.5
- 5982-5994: 5993.0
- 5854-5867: 5855.5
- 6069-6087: 6075.5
